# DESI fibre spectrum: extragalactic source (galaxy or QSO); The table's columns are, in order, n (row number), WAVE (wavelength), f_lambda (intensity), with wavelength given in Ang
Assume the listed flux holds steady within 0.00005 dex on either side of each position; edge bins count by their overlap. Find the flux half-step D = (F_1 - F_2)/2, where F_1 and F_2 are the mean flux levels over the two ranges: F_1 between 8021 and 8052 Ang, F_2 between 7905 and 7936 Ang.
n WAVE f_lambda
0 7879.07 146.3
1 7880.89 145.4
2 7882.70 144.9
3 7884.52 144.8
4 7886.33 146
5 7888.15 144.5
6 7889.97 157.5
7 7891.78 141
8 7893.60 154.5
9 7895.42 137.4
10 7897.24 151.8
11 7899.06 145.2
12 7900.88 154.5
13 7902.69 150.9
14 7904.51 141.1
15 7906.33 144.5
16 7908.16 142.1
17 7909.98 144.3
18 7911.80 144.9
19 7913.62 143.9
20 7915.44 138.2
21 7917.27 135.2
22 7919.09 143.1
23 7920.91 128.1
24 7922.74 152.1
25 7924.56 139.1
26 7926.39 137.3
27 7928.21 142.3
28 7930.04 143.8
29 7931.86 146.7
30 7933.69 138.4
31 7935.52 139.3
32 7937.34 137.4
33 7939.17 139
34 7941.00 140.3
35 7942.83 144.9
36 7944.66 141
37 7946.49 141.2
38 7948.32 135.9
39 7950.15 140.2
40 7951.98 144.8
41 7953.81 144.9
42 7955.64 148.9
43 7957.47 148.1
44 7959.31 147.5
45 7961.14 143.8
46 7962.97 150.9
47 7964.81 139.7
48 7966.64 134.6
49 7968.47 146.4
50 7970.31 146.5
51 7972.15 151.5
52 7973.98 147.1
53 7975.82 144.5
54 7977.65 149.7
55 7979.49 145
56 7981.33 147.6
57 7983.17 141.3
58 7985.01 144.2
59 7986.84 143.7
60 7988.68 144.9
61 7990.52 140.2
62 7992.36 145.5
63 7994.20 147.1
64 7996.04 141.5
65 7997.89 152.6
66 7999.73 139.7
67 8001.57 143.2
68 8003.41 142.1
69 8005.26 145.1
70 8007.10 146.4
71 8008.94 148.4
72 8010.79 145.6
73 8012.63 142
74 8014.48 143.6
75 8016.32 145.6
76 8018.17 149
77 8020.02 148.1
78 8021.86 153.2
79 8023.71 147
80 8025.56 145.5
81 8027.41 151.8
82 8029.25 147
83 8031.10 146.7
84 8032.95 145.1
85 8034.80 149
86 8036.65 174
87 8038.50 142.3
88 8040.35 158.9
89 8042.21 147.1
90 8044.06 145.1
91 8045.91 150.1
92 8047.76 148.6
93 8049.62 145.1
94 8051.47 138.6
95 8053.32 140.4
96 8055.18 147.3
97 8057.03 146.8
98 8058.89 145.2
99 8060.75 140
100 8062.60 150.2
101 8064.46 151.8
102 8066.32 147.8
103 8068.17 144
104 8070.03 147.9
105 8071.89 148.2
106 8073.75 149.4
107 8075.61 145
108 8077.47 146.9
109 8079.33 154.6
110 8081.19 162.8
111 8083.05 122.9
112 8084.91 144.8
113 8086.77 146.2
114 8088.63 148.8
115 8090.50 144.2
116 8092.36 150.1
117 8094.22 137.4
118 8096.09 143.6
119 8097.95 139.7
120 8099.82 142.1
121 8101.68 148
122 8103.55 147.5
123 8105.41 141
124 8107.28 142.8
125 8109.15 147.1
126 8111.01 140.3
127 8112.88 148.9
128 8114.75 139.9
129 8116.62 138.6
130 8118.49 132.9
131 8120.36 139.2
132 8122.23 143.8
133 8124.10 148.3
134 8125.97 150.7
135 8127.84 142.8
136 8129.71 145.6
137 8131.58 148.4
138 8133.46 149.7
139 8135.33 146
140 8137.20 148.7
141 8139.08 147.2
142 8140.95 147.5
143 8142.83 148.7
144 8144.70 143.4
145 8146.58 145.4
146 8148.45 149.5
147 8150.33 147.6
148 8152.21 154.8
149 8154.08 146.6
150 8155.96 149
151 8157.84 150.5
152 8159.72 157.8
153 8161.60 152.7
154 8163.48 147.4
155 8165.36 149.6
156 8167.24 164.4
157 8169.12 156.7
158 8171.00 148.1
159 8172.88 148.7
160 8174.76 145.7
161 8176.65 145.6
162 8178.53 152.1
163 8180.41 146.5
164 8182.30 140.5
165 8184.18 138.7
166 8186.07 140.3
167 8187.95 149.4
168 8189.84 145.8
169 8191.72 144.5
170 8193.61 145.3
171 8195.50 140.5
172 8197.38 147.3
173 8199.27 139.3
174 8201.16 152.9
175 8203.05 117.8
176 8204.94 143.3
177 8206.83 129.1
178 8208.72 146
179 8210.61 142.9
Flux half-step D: 3.9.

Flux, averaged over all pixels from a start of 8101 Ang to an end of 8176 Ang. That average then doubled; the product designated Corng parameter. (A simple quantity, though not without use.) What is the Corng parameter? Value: 295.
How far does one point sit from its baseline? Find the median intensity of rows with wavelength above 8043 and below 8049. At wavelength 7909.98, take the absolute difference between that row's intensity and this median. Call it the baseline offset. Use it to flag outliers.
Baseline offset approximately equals 4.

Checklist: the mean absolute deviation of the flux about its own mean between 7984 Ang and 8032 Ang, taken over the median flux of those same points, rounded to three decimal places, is 0.018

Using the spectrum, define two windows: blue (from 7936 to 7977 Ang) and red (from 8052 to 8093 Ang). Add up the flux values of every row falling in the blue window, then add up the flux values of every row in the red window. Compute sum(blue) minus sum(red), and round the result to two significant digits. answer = -66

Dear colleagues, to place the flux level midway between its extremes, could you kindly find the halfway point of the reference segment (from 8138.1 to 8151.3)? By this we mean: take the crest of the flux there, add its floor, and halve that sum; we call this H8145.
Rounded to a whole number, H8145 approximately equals 146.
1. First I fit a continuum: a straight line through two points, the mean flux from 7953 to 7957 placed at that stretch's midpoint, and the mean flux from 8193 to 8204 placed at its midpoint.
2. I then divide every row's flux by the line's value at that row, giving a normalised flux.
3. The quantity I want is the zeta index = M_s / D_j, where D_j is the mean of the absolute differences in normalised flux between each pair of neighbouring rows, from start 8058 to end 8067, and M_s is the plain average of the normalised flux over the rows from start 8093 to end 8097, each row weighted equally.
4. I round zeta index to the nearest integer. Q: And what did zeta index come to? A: 27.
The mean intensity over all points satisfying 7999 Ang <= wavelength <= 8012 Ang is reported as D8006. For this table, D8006 144.4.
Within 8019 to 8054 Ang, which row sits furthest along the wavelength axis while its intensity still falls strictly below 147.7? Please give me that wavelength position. 8053.32 Ang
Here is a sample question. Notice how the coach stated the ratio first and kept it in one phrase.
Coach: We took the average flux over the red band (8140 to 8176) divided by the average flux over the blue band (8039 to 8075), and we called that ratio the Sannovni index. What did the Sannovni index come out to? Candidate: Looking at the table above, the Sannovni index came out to 1.02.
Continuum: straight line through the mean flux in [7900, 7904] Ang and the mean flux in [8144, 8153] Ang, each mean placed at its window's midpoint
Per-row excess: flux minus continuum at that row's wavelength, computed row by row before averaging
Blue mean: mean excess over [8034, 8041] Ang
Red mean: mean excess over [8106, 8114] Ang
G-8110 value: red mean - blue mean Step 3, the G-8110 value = -10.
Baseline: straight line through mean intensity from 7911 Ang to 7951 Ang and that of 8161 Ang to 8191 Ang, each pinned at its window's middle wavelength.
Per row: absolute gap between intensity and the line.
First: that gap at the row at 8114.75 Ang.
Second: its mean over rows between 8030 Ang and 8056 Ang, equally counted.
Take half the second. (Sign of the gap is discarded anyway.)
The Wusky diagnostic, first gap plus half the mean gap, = 9.4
